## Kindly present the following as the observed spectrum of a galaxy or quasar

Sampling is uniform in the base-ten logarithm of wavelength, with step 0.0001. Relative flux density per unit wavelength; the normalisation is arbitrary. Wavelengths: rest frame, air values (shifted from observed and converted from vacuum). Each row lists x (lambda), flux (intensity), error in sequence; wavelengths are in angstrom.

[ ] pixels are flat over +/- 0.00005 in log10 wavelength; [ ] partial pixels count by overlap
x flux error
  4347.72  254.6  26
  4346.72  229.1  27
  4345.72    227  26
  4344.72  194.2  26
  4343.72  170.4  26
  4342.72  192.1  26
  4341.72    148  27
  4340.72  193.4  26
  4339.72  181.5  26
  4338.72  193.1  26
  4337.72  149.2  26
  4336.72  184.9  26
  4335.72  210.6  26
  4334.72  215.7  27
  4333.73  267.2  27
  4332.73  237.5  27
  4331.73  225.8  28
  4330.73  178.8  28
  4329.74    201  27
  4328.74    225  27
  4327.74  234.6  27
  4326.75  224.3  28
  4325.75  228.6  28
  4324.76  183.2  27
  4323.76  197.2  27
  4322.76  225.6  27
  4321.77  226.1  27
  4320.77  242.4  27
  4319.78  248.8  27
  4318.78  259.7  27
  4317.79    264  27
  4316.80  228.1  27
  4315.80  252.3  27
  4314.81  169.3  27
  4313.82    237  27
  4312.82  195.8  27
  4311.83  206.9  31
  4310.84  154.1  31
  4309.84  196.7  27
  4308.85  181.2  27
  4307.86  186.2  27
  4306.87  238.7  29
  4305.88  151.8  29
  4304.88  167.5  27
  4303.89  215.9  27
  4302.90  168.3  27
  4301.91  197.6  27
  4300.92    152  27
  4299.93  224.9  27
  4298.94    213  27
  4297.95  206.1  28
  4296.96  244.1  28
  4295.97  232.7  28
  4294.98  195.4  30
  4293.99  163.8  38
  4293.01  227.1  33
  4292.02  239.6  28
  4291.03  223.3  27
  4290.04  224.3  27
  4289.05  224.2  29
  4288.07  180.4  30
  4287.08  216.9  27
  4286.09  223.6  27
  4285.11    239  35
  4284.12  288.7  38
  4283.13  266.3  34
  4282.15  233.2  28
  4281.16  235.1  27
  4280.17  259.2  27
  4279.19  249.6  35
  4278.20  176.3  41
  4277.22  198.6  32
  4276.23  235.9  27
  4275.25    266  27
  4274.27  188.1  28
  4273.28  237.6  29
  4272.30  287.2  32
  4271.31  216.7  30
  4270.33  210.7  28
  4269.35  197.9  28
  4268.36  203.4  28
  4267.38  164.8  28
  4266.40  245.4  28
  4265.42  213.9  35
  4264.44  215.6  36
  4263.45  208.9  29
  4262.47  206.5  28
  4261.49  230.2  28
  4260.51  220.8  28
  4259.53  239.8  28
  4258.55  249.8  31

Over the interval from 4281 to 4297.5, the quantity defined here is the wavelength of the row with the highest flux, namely 4284.12 angstrom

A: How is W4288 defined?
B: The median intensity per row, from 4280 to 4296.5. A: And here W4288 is 227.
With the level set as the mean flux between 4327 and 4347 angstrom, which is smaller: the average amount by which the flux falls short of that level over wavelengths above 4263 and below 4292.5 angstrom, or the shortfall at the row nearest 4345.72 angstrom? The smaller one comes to -24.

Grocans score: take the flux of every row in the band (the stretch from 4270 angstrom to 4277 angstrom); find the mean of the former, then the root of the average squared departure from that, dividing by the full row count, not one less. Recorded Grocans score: 31.2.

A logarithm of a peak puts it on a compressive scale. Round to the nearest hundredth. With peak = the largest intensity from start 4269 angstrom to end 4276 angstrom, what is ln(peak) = 5.66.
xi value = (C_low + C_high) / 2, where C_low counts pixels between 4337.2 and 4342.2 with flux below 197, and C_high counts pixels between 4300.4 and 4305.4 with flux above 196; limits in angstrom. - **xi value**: 3.50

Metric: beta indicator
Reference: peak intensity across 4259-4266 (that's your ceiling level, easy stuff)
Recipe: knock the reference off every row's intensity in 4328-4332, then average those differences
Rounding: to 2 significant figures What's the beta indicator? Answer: -32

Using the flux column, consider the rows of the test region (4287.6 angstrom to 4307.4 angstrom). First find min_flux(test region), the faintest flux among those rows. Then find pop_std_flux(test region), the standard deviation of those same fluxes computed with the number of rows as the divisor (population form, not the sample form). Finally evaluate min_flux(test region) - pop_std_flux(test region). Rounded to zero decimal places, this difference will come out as 122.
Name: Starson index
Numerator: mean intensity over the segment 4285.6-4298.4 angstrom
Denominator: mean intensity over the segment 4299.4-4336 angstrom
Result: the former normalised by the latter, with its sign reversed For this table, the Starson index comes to -1.02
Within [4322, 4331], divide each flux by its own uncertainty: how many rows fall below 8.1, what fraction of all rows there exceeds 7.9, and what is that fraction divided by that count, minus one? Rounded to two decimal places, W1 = -0.89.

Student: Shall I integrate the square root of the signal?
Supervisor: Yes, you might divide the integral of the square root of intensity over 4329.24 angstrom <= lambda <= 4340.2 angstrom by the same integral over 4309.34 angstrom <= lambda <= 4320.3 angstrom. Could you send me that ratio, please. 0.97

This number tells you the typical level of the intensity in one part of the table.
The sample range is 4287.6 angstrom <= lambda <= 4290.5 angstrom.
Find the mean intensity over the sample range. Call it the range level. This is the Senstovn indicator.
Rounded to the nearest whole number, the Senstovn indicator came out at 210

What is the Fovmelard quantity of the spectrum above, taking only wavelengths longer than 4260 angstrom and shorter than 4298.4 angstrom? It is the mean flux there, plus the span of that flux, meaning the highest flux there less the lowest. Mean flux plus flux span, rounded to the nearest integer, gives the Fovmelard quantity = 348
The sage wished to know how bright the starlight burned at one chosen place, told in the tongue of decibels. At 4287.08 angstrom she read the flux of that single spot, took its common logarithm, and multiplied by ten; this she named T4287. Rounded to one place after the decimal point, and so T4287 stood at 23.4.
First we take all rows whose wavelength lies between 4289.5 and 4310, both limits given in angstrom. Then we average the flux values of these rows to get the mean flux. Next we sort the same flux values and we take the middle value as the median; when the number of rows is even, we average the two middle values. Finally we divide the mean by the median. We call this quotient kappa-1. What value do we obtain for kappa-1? 0.98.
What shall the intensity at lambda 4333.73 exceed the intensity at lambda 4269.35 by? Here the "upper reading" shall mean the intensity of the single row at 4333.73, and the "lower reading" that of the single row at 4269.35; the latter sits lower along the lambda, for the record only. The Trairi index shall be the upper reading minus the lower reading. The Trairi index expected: 69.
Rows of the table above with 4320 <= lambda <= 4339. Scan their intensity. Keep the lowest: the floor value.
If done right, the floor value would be 149.2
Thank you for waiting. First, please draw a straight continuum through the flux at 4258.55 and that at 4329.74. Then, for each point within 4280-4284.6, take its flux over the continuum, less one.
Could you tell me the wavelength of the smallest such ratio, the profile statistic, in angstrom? 4282.15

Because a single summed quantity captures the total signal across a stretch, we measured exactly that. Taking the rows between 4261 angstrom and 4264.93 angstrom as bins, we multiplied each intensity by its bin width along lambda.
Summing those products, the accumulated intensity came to 845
